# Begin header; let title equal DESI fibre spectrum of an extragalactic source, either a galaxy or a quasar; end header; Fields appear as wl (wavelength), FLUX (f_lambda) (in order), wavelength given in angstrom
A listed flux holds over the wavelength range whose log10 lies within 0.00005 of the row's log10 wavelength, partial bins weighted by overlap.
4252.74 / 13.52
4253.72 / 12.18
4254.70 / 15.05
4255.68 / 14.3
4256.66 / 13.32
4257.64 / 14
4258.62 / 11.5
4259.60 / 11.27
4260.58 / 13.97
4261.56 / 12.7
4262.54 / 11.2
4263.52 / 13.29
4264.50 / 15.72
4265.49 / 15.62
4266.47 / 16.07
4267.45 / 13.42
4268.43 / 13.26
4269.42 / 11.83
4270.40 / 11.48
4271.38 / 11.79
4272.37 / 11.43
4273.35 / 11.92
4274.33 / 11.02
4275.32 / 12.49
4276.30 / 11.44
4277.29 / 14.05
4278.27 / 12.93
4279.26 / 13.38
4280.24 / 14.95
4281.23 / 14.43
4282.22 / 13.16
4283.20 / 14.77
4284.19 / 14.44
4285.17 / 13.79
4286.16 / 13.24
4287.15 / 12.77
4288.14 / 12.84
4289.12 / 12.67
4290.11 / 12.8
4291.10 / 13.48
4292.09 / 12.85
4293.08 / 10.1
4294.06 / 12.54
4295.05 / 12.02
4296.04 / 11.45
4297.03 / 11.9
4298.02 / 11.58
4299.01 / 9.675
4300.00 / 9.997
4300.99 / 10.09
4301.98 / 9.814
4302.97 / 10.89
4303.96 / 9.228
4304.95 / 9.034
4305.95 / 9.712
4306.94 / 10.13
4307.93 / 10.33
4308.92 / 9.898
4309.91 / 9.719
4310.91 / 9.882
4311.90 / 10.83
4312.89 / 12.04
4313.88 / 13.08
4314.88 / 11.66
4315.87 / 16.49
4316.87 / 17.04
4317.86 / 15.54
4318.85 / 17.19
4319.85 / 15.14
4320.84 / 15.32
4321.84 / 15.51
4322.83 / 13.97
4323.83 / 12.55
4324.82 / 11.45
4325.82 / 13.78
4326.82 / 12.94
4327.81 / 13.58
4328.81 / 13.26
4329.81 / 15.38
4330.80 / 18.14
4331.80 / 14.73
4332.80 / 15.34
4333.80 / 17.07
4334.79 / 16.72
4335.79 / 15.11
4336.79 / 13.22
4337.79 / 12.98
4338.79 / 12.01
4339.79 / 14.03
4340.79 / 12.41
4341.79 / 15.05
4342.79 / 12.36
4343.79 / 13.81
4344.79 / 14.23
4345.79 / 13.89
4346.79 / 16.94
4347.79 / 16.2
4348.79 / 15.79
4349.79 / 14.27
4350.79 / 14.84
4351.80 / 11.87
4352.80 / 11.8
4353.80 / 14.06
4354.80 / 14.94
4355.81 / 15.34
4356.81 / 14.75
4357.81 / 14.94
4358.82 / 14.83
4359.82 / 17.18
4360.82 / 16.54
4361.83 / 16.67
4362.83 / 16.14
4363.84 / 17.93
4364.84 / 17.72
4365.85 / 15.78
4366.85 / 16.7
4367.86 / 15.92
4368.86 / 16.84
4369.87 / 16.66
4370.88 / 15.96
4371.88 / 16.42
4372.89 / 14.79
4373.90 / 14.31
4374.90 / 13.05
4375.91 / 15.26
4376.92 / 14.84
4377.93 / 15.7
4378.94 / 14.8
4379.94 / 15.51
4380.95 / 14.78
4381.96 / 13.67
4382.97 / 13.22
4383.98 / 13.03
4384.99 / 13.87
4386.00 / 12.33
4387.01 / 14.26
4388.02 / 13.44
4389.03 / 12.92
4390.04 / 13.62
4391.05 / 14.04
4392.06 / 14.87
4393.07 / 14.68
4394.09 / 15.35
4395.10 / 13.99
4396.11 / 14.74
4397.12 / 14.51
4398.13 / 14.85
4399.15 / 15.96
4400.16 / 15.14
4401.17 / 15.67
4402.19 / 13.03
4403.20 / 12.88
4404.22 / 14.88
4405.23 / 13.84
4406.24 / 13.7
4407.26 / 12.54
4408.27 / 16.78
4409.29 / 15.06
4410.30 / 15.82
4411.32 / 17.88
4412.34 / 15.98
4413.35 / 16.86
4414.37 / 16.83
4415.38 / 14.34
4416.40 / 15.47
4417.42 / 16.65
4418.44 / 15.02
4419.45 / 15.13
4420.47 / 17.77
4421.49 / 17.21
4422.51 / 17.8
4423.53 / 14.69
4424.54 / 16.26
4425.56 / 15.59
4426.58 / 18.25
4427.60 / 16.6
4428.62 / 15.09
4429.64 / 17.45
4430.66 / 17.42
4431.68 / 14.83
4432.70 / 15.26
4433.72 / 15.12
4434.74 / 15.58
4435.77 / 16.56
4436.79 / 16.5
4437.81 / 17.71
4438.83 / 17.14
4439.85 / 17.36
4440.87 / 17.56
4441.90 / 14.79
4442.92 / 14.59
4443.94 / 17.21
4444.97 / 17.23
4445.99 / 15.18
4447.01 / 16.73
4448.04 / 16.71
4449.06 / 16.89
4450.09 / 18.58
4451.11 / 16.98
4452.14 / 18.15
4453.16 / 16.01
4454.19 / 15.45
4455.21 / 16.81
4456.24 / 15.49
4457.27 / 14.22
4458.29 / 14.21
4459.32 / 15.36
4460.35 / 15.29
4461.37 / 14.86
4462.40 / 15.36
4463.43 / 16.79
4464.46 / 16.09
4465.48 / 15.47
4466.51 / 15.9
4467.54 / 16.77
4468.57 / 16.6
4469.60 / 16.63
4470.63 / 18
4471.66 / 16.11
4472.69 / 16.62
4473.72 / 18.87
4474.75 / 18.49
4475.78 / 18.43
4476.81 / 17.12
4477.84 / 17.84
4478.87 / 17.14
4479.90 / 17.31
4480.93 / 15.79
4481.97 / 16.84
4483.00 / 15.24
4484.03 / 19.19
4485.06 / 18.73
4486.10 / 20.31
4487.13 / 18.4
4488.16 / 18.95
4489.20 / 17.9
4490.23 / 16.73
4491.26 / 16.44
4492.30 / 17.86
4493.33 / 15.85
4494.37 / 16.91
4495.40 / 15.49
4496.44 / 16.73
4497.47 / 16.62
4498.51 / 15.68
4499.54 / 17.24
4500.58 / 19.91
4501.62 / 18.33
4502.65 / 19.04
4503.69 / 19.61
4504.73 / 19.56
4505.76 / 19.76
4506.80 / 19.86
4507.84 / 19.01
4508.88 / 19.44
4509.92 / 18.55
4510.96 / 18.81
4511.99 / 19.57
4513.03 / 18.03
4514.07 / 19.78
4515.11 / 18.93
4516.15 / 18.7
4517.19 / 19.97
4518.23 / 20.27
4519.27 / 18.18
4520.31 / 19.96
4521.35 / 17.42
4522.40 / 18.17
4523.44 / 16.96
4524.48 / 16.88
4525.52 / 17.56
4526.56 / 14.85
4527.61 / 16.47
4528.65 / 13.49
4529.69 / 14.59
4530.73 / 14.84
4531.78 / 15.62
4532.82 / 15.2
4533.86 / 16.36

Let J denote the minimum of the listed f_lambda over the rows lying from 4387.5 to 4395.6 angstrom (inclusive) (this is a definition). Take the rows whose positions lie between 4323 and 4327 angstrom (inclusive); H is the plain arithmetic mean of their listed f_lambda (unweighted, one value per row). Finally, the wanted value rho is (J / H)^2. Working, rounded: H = 12.7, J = 12.92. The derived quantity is 1.04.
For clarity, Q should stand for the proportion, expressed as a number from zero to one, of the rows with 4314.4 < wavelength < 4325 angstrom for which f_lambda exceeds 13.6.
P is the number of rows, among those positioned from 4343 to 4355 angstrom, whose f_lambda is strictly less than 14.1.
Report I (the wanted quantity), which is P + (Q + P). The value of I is 11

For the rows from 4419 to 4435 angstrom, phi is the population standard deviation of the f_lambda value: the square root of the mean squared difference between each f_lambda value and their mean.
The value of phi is 1.19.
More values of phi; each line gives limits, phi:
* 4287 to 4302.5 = 1.27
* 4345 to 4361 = 1.49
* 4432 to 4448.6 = 1.03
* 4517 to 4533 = 2.00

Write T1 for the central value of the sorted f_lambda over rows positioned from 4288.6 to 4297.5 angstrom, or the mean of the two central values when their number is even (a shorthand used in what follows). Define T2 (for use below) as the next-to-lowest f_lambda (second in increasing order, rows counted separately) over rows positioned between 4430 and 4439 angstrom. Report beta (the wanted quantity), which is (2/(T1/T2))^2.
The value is 5.8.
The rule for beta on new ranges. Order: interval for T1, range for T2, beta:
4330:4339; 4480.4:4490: 4.4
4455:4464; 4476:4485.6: 4.2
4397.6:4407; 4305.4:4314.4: 1.7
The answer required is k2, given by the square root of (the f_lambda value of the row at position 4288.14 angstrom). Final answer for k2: 3.58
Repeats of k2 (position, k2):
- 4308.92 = 3.15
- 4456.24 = 3.94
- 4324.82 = 3.38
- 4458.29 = 3.77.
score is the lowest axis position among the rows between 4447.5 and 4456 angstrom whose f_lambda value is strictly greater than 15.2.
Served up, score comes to 4448.04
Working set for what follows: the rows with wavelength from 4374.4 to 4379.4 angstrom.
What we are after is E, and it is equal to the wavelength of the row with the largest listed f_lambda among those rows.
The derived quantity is 4377.93 angstrom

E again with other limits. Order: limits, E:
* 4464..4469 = 4467.54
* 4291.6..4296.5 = 4292.09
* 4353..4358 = 4355.81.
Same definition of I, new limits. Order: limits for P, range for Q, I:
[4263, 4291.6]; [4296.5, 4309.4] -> 44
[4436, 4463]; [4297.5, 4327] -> 0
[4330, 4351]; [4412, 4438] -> 17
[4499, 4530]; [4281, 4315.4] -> 2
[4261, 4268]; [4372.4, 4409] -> 9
